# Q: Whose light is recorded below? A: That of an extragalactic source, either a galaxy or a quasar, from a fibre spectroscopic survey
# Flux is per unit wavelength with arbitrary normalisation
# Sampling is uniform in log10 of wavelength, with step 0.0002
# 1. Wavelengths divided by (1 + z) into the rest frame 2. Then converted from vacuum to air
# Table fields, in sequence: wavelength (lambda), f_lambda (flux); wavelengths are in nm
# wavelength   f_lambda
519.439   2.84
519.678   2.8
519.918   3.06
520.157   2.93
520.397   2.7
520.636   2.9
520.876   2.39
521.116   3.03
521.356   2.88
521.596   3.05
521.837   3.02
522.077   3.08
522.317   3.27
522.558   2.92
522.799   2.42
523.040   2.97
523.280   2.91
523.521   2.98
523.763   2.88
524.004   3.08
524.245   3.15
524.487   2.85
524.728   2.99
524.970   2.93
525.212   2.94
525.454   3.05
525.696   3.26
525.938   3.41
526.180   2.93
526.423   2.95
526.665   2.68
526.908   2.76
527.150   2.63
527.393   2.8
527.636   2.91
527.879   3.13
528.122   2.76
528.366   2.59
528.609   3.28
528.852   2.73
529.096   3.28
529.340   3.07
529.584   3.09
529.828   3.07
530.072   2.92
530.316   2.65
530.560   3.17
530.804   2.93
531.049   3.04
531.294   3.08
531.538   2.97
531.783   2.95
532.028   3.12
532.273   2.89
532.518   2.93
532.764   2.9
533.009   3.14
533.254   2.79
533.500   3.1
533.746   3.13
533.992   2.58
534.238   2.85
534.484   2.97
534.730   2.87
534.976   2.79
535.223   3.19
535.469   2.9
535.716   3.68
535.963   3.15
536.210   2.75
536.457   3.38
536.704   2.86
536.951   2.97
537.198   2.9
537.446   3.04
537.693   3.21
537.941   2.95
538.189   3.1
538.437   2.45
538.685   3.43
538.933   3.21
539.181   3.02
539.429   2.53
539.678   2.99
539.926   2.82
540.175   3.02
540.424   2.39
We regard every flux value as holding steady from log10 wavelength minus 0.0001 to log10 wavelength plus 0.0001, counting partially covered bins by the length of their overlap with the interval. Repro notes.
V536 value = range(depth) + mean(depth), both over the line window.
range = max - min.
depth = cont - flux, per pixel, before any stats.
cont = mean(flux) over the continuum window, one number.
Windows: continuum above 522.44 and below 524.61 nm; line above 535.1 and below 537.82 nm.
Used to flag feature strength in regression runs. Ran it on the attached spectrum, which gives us 0.7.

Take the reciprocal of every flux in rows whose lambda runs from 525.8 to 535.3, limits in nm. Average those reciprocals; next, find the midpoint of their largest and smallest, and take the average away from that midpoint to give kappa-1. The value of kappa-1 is 0.000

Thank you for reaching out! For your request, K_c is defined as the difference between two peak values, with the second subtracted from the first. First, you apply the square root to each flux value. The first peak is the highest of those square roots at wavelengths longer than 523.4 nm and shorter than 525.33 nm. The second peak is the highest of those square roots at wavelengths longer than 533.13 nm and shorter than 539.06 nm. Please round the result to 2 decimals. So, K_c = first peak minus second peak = -0.14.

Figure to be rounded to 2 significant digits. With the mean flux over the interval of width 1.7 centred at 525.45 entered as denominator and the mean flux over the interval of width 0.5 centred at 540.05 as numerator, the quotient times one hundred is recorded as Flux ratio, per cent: 95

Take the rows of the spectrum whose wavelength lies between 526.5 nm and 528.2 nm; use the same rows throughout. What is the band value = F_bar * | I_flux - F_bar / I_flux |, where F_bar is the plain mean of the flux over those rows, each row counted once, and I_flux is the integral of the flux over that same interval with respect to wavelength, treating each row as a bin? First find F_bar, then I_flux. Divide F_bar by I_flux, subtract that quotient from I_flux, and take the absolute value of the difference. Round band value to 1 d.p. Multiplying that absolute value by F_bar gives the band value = 11.8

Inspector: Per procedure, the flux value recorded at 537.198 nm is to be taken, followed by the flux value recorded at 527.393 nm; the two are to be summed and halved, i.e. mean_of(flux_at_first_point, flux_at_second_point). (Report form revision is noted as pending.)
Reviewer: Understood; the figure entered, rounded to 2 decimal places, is 2.85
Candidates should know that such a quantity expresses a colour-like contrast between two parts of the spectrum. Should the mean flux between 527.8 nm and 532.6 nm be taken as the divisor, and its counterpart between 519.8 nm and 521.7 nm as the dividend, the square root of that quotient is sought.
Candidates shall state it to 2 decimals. 0.98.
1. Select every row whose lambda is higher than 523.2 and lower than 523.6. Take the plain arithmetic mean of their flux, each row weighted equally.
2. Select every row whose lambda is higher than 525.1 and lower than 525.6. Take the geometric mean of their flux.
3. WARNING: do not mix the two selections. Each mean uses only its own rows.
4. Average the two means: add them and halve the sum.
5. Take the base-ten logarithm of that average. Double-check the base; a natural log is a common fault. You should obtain 0.473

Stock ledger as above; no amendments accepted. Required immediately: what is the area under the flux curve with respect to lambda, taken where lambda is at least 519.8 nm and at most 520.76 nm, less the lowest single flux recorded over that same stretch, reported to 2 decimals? 0.08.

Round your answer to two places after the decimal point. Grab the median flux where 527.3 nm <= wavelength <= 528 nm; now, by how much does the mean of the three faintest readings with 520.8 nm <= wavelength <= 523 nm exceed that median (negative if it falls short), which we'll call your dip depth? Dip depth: -0.35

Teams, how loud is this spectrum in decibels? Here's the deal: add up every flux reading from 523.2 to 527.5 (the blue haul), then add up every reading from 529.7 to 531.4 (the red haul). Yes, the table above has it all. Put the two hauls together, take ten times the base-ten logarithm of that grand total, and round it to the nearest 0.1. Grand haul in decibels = 18.7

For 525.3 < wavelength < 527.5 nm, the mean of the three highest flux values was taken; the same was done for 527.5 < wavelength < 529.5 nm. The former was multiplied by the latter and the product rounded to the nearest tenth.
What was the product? 10.5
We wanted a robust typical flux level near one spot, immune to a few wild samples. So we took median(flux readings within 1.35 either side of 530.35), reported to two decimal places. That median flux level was 3.07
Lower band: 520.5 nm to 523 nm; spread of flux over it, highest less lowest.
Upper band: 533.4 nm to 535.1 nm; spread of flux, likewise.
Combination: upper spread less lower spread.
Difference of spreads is -0.3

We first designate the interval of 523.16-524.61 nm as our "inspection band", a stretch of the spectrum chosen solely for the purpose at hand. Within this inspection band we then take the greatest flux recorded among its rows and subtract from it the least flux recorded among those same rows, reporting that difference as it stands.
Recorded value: 0.30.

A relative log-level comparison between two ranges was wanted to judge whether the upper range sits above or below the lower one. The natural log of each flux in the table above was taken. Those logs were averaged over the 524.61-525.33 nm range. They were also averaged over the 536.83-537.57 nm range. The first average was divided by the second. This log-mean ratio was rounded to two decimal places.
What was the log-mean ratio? 0.99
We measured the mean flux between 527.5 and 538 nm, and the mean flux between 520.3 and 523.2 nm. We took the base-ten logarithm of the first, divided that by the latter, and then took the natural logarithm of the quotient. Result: -1.80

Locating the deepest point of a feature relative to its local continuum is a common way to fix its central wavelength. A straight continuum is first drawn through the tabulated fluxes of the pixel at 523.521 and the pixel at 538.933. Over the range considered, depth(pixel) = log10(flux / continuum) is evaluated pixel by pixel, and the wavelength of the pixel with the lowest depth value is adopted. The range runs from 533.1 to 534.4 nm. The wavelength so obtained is 533.992 nm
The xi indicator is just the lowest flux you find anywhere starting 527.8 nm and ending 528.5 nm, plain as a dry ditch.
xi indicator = 2.59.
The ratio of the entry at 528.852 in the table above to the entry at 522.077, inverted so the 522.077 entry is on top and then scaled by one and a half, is 1.69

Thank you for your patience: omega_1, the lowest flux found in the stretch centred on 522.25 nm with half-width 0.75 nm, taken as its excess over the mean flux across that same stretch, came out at -0.54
